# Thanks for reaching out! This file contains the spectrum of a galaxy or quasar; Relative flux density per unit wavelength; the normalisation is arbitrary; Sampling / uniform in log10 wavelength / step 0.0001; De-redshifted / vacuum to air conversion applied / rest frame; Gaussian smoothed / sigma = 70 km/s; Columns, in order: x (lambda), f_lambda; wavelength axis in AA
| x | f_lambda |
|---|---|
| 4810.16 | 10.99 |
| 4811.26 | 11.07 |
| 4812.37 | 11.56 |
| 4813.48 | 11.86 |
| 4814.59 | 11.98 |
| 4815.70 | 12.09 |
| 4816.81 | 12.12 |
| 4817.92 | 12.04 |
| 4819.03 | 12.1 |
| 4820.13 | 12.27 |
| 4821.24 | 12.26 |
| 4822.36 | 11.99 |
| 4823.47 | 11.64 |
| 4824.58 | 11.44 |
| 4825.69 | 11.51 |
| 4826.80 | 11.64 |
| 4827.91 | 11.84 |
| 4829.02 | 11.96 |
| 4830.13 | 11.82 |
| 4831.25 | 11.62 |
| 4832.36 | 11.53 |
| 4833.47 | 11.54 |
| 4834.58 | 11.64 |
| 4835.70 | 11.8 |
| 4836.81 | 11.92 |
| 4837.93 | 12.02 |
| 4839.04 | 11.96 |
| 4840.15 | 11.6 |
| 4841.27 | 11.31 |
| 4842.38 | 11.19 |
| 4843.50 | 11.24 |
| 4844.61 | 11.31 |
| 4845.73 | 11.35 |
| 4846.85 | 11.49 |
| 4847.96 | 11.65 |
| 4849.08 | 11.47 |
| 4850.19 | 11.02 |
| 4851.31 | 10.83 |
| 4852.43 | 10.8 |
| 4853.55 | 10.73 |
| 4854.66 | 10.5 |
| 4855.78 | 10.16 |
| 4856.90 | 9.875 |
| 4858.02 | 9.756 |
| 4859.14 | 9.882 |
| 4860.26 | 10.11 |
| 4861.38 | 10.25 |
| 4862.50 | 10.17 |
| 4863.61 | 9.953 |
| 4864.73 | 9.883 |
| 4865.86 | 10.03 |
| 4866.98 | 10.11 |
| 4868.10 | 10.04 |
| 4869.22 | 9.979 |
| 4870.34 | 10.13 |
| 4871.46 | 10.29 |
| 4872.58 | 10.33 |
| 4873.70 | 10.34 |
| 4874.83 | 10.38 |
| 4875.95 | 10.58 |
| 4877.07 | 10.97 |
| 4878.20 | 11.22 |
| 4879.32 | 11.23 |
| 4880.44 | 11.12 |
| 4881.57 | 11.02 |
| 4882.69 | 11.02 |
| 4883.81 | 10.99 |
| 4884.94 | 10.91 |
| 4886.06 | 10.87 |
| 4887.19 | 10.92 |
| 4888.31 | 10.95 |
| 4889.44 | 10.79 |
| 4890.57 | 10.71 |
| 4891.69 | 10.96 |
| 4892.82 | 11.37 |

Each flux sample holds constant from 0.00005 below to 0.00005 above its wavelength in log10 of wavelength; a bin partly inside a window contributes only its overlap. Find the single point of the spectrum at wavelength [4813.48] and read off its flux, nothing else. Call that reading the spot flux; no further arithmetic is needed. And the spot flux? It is 11.86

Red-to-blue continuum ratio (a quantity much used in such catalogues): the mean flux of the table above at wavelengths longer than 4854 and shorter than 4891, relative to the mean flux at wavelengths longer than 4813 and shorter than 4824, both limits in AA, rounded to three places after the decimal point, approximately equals 0.870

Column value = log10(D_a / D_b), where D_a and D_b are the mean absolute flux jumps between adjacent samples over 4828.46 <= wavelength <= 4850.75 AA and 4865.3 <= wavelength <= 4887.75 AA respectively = 0.181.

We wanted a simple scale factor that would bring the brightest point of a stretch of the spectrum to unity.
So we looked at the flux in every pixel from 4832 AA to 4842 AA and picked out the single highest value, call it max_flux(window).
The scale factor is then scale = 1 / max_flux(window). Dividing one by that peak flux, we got 0.083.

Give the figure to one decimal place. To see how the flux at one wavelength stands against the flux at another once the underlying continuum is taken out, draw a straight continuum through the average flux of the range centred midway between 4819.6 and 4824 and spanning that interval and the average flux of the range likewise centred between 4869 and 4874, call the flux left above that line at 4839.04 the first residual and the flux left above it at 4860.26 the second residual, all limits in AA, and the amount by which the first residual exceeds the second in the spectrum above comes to 1.1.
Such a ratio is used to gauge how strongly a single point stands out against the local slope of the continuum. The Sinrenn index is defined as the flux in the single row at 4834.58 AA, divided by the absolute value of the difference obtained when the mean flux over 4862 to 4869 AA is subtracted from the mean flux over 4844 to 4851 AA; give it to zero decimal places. 9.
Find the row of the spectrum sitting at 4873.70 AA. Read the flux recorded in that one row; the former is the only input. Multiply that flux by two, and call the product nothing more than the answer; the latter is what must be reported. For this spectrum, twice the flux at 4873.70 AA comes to 20.7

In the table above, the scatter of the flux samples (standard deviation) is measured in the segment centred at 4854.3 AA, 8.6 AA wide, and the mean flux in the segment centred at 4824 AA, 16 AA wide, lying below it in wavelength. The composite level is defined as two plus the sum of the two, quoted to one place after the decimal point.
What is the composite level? 14.3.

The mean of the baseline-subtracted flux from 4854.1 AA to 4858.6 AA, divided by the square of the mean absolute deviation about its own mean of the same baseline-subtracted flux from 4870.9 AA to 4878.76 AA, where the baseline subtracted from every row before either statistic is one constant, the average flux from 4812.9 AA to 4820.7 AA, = -24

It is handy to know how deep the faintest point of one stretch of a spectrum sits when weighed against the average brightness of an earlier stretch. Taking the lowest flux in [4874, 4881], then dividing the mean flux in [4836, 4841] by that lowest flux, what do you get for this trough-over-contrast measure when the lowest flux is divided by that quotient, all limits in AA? 9.1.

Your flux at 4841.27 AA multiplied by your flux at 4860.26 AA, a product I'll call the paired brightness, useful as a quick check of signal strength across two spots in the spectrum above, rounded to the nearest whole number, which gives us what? 114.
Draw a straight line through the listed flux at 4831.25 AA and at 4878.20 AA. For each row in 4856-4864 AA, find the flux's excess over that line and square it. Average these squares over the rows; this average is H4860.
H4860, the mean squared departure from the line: 1.9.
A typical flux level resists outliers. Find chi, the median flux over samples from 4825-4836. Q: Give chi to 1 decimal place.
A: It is 11.6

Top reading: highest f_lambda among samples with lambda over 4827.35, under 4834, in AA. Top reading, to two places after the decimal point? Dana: 11.96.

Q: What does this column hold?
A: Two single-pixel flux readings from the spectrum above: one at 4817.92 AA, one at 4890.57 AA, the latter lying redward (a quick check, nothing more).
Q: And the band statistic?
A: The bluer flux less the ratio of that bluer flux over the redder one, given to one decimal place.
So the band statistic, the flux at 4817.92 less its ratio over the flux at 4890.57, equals 10.9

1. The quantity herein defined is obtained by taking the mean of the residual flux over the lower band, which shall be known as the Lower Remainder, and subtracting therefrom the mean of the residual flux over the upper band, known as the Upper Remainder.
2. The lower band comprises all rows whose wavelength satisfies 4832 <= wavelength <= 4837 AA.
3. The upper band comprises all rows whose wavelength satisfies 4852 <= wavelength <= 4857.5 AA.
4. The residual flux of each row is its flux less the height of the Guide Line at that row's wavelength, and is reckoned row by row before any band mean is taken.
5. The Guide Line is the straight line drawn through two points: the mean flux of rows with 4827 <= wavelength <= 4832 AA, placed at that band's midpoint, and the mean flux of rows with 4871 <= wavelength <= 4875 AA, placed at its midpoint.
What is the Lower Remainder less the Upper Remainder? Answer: 0.6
